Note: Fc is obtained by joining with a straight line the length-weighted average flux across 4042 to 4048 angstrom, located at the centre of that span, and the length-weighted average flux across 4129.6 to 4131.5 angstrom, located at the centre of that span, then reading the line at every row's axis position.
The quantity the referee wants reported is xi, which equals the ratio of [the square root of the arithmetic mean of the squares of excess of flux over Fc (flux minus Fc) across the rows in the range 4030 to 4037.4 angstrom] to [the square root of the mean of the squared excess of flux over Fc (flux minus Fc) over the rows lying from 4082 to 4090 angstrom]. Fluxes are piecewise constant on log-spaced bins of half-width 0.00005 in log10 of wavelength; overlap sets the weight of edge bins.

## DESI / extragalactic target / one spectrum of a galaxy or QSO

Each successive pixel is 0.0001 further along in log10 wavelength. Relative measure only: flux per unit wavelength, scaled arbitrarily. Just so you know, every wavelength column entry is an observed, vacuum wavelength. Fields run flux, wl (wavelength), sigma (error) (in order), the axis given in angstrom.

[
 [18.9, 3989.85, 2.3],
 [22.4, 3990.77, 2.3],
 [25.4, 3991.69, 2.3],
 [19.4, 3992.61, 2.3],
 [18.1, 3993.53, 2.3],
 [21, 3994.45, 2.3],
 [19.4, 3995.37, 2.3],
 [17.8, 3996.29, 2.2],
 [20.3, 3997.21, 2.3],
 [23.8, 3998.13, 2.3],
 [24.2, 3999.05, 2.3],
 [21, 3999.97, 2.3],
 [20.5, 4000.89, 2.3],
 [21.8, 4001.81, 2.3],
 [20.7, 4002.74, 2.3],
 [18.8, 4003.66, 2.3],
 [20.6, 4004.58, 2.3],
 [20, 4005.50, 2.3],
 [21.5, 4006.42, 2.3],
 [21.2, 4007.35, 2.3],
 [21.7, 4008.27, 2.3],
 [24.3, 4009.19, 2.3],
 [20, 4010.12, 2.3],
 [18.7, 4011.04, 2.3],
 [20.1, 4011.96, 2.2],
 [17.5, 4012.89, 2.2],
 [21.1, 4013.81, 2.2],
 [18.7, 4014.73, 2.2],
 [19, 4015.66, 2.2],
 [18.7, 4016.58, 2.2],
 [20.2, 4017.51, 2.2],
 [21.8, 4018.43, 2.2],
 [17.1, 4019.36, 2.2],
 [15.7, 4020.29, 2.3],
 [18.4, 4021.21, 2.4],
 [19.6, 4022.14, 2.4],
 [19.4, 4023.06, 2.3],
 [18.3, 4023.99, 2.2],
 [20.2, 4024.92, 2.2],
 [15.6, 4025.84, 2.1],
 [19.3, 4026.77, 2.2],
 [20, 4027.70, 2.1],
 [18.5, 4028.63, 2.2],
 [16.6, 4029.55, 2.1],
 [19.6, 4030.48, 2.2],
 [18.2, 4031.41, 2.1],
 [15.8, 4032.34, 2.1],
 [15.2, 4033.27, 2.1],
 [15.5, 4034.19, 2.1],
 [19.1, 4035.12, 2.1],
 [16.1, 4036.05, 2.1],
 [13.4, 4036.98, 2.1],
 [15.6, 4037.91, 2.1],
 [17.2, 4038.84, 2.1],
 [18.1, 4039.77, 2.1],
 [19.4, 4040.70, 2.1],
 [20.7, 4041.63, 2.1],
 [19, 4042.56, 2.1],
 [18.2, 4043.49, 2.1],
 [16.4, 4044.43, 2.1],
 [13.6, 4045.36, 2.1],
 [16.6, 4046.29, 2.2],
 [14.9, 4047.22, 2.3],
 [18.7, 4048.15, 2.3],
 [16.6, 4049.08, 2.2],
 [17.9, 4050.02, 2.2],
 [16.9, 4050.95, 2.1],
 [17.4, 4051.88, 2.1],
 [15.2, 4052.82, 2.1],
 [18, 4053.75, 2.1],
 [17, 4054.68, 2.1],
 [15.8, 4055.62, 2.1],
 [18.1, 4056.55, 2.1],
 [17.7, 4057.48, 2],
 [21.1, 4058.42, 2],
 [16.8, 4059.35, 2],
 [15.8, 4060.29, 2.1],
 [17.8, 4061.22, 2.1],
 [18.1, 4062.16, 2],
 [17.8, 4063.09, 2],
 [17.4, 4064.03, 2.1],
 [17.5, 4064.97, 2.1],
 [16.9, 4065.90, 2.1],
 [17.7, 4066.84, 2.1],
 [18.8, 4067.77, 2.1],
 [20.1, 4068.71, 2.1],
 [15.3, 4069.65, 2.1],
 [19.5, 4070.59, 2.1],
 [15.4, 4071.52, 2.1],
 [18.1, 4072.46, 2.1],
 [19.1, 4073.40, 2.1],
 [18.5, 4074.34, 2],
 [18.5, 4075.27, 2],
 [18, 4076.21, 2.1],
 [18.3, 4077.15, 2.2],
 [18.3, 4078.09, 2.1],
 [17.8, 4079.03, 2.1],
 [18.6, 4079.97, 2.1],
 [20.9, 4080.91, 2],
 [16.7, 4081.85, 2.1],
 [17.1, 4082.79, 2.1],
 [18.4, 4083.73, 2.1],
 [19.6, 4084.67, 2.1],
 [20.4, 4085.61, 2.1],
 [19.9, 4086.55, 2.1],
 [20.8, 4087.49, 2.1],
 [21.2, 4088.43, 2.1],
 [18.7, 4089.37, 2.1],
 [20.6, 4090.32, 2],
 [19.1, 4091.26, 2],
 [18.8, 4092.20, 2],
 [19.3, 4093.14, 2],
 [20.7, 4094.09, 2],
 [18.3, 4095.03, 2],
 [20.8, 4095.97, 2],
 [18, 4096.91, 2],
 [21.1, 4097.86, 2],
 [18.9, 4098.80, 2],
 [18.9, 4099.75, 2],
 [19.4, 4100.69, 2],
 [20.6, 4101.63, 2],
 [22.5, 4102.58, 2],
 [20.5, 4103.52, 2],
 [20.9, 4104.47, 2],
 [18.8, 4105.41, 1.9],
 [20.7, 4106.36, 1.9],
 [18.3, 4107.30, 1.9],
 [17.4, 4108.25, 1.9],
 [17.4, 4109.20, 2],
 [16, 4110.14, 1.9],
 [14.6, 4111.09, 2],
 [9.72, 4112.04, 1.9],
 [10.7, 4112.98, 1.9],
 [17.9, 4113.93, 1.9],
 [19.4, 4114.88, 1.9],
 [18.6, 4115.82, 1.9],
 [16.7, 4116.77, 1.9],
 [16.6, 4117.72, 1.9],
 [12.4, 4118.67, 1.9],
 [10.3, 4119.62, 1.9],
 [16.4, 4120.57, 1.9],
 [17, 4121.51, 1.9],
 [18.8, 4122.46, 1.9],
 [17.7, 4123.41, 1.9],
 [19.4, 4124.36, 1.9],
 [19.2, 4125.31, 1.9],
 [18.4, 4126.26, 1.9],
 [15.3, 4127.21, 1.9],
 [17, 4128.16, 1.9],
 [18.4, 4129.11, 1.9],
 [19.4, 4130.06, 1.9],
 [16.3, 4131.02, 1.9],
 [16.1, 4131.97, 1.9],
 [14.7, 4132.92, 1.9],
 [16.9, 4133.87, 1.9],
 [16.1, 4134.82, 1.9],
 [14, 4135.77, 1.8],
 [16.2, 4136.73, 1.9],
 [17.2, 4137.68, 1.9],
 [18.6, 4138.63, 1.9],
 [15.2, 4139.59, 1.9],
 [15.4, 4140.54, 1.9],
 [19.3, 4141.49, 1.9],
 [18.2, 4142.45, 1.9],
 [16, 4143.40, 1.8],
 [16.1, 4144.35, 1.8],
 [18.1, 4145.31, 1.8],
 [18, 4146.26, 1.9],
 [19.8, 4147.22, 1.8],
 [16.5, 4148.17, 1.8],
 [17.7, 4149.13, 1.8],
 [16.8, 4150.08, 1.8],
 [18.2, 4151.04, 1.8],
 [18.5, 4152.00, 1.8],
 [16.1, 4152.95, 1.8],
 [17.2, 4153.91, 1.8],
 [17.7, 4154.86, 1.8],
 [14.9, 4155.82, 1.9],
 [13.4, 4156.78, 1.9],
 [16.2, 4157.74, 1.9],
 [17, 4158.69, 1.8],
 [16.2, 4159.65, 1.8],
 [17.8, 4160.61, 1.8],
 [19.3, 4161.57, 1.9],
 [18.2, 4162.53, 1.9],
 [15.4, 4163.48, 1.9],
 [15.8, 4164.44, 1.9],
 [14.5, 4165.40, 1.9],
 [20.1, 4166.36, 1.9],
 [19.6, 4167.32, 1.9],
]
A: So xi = 0.8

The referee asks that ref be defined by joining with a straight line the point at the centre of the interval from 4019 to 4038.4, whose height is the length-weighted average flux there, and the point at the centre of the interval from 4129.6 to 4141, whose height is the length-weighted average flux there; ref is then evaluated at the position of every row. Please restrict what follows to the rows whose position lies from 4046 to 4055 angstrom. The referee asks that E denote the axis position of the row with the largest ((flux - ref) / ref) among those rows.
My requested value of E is 4048.15 angstrom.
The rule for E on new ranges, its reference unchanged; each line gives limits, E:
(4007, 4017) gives 4009.19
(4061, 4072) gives 4068.71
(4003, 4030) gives 4009.19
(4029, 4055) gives 4041.63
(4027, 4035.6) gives 4027.70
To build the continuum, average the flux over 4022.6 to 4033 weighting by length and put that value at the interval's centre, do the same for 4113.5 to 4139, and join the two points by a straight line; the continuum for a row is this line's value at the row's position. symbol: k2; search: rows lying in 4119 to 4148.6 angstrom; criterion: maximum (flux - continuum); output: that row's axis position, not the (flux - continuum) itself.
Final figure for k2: 4147.22 angstrom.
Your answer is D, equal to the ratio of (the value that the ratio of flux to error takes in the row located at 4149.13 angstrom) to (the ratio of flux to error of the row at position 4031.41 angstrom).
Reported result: 1.13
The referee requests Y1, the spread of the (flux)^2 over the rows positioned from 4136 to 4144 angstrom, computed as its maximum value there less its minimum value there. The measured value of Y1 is 141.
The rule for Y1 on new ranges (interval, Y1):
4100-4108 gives 171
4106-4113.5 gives 334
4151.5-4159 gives 163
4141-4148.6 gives 136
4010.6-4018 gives 139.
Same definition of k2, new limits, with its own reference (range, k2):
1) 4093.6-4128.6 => 4102.58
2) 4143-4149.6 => 4147.22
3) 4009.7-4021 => 4018.43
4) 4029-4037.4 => 4030.48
